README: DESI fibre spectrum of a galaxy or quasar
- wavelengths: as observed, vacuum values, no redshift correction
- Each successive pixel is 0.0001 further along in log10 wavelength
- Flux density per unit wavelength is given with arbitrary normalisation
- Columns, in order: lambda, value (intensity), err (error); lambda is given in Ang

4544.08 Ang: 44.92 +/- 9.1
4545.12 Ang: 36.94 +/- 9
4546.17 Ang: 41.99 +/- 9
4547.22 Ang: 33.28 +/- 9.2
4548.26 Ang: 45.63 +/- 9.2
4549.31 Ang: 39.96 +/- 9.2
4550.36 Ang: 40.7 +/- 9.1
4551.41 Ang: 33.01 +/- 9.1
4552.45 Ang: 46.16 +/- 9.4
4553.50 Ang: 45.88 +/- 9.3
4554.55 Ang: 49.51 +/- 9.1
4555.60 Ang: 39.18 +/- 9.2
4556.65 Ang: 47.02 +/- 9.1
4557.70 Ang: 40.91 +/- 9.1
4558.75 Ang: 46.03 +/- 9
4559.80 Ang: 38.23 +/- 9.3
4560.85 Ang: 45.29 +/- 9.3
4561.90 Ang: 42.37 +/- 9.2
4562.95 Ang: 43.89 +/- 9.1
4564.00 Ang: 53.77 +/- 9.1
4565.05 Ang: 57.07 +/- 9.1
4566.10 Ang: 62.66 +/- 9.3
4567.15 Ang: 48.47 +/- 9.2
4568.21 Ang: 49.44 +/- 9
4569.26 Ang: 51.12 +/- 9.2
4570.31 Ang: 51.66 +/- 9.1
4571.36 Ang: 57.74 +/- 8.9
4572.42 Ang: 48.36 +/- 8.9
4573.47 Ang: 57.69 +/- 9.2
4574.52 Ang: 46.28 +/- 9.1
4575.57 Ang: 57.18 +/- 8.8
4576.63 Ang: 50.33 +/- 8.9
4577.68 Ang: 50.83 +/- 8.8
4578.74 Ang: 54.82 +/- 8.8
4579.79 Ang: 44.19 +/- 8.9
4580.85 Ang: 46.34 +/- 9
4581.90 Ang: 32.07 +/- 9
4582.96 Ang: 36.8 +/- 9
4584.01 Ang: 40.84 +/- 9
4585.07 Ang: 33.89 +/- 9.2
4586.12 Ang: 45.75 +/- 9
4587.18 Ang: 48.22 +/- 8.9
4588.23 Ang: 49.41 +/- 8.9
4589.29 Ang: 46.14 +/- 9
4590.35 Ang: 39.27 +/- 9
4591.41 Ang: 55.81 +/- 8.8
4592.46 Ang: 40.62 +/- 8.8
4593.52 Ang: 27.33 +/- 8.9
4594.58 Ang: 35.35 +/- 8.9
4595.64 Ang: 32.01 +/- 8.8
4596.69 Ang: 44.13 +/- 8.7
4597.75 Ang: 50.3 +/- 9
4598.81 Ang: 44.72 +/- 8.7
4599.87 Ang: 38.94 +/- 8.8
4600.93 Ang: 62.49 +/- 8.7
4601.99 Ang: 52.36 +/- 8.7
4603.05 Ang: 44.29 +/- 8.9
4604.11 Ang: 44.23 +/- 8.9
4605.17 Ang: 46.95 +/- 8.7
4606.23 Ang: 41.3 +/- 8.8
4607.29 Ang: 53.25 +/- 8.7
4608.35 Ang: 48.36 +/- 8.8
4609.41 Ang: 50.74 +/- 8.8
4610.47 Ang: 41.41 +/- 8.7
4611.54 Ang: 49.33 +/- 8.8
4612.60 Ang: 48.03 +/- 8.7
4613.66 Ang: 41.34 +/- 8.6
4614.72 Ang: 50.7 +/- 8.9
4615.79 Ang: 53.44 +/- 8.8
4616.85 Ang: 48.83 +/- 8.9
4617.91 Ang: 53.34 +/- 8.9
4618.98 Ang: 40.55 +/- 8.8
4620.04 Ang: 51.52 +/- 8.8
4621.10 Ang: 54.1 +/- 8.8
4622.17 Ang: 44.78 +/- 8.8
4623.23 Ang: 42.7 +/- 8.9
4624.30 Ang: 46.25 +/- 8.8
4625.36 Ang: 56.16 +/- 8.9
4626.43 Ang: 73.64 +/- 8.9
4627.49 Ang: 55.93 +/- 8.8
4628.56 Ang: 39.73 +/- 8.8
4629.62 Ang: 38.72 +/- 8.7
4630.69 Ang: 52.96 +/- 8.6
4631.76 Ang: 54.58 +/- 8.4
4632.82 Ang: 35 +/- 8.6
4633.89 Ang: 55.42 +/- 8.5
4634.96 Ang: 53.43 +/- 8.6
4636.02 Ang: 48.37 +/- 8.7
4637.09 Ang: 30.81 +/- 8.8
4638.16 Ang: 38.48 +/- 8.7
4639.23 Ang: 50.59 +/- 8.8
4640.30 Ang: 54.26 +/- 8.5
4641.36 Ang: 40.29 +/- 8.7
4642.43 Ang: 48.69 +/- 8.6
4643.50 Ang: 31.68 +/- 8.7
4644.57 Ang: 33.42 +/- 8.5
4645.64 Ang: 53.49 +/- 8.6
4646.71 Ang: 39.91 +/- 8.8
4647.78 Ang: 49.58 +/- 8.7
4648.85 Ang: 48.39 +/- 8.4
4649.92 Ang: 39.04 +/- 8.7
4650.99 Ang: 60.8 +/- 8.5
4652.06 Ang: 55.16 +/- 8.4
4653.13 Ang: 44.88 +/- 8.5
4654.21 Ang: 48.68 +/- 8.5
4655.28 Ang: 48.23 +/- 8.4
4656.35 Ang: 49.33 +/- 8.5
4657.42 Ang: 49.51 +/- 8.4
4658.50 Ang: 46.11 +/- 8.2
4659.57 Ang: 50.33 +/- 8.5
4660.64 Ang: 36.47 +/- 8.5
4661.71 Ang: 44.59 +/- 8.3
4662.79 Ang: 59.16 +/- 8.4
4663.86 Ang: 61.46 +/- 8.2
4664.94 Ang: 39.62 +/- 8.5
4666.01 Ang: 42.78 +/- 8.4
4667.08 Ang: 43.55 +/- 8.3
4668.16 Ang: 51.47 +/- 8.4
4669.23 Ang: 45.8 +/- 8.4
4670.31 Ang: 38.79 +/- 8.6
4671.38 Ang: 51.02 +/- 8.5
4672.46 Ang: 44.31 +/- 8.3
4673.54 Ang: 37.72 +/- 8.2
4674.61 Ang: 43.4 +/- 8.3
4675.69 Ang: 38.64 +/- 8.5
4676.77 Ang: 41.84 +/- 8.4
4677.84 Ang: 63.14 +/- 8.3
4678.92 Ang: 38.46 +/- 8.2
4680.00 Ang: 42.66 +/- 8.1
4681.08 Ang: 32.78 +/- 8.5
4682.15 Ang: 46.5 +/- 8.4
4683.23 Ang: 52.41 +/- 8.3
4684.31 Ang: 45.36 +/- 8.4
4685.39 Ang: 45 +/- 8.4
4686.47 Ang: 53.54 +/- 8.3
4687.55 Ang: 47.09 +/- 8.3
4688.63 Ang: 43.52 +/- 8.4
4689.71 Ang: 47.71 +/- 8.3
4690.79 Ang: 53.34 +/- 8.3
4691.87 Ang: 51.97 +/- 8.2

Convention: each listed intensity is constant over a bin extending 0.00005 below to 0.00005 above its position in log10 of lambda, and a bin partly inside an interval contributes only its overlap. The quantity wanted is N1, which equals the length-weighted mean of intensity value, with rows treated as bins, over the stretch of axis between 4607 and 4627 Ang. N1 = 49.9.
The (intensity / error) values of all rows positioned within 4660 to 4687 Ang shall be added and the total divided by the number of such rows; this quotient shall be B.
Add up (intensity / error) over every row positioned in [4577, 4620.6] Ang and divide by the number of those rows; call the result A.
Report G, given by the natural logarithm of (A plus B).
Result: 2.36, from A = 5.13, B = 5.46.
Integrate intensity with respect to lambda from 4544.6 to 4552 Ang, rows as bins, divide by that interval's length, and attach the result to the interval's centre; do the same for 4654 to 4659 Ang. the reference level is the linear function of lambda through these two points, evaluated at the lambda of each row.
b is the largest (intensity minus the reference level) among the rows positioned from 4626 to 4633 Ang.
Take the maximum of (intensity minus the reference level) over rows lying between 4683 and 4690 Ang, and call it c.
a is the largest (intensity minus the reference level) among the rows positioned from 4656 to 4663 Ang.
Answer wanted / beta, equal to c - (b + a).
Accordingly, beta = -36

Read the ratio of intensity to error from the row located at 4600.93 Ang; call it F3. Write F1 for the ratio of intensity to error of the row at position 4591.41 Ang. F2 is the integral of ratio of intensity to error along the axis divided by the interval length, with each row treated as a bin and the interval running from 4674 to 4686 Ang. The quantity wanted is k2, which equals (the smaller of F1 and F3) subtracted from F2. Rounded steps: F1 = 6.34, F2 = 5.35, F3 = 7.2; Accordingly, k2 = -1.0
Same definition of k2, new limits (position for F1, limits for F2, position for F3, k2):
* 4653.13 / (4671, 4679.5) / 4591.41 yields 0.1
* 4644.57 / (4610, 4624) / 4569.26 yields 1.5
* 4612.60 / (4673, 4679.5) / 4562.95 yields 0.5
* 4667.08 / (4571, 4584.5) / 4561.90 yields 0.7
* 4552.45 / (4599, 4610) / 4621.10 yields 0.6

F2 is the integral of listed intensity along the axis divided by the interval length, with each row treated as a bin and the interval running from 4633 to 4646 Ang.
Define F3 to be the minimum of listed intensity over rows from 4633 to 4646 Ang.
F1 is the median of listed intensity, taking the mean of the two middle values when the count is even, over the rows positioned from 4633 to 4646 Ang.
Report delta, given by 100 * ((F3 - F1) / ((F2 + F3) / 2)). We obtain -47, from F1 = 49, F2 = 44.5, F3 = 30.81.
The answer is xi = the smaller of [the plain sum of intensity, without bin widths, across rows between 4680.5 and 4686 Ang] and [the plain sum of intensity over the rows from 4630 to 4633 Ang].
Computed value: 143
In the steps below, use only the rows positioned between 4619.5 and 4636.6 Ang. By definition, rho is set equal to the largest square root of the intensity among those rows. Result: 8.58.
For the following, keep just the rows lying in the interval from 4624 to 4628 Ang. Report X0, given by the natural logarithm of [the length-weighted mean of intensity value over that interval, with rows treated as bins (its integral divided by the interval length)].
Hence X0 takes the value 4.07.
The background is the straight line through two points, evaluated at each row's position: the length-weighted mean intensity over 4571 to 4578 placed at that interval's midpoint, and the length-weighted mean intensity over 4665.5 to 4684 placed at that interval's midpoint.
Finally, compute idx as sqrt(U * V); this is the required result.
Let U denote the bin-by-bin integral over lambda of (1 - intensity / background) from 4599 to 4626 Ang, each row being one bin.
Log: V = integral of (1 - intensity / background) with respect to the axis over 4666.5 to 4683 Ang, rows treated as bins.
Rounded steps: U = 0.7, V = 0.1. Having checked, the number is 0.3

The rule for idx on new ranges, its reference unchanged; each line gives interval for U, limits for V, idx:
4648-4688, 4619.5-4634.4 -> 0.9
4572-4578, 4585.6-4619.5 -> 0.5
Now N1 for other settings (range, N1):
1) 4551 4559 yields 43.5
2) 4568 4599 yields 45.6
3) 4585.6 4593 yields 46.4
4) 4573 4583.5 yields 47.6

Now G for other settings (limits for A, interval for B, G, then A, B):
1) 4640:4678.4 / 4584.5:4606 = 2.35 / 5.51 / 4.98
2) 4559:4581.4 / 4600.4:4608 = 2.41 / 5.57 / 5.62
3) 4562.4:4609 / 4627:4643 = 2.36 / 5.26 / 5.38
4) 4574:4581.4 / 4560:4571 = 2.41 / 5.62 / 5.52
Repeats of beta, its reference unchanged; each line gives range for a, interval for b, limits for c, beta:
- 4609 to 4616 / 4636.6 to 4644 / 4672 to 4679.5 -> -3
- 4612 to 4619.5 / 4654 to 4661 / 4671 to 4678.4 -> 3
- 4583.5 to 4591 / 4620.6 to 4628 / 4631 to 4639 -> -26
